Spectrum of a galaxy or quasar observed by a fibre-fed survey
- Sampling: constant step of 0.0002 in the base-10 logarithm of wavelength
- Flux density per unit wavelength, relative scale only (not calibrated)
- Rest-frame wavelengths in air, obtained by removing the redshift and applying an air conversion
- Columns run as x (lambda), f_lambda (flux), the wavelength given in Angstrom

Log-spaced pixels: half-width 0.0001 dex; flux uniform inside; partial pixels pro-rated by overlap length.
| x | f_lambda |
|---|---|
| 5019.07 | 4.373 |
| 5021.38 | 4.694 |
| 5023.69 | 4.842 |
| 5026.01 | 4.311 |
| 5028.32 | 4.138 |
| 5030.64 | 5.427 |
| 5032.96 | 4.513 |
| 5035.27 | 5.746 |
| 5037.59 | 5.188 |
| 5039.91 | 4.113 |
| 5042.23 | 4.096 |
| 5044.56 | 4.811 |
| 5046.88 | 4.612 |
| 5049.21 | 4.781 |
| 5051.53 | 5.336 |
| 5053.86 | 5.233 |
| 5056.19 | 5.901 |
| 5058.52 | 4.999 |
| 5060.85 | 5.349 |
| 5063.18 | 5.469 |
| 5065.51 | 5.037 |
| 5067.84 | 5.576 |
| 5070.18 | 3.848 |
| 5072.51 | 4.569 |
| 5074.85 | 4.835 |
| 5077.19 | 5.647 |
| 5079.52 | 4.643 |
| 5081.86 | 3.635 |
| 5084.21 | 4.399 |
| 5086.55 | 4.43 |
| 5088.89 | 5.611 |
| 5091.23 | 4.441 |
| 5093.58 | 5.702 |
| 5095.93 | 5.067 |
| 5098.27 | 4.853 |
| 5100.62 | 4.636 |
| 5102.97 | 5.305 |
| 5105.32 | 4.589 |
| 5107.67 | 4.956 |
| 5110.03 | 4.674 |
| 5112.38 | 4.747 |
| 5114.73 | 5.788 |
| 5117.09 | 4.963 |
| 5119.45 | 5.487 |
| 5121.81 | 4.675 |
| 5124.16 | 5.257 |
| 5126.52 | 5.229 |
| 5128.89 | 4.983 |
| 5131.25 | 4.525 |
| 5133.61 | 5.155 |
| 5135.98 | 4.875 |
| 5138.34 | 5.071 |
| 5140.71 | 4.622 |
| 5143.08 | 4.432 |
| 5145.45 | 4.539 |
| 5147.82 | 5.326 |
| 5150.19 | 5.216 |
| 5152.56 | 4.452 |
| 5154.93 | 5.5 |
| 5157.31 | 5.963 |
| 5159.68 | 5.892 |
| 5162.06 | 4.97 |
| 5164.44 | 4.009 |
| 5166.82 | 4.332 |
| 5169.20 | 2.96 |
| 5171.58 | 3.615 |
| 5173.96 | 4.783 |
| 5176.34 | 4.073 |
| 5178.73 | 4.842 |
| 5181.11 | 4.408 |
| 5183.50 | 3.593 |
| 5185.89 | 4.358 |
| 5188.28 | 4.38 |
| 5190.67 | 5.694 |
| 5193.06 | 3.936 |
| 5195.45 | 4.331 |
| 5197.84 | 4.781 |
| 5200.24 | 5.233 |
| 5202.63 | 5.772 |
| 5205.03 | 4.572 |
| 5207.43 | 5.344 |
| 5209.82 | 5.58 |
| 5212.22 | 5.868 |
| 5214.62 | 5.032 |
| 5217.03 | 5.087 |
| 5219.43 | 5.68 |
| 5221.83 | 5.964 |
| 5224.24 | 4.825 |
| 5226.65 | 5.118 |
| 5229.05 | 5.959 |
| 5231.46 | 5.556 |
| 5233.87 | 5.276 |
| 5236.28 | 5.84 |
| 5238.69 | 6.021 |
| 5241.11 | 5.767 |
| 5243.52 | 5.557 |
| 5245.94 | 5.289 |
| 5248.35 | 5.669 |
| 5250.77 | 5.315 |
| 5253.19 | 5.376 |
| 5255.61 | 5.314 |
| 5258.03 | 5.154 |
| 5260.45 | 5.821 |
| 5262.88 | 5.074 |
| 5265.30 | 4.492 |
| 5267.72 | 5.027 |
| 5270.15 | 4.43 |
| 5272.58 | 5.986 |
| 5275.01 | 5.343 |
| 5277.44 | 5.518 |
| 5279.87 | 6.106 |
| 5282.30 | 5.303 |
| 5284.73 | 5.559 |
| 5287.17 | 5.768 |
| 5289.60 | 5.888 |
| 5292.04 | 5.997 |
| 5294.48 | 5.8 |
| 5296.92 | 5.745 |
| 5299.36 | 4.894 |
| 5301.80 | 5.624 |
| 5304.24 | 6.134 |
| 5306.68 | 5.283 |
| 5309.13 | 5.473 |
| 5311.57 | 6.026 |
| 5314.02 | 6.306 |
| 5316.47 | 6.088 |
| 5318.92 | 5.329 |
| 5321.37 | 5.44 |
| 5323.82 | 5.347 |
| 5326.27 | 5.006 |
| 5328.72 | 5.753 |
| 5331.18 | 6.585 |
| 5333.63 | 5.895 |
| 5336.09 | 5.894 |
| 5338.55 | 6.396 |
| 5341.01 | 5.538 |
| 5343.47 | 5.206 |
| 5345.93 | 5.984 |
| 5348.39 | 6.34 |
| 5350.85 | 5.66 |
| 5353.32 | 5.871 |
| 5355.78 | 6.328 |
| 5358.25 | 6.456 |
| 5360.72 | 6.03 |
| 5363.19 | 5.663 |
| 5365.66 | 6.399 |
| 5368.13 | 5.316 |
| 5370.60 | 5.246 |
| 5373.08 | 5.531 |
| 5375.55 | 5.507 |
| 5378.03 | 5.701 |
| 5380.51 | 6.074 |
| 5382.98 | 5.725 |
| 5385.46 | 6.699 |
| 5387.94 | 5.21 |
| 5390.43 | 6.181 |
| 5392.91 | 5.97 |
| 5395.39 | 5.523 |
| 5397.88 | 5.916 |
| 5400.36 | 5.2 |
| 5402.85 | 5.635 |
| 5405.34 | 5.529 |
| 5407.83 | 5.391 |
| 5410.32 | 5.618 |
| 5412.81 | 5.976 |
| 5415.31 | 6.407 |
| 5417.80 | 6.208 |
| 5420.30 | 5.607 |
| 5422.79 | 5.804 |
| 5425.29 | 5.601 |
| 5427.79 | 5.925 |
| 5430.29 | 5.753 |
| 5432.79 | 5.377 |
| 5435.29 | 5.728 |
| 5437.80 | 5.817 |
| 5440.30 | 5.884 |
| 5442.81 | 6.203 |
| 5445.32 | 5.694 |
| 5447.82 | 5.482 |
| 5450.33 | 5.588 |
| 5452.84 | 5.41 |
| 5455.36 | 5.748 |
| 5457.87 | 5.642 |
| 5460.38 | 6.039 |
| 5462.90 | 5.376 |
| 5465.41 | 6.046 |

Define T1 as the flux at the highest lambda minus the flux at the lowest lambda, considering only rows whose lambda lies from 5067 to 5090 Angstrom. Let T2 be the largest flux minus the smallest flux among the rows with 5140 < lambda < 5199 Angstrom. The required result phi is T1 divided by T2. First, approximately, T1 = 0.0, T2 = 3.0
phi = 0.0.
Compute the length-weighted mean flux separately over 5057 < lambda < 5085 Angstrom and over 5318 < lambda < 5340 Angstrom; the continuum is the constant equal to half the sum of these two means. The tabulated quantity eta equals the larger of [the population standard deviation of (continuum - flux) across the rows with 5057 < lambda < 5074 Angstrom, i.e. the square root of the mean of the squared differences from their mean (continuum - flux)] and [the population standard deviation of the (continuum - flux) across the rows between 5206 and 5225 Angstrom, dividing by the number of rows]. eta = 0.56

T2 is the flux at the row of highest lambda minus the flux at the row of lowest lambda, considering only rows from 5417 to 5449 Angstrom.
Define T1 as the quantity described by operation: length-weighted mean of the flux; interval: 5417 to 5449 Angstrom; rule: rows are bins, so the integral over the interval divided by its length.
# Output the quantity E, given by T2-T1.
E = -6.5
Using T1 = 5.8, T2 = -0.7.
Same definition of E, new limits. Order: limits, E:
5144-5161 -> -3.9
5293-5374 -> -6.0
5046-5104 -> -4.3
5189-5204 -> -4.9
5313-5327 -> -6.9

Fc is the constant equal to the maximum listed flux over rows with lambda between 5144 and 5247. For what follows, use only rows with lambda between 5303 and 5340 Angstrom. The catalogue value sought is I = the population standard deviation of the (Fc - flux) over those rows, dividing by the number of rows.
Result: 0.45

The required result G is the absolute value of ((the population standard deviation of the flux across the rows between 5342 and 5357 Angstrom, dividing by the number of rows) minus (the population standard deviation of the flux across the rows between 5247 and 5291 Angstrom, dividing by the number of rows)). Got 0.06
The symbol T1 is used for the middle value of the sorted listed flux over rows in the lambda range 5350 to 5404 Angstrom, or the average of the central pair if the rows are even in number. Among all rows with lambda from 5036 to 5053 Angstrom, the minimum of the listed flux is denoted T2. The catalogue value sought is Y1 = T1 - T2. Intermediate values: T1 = 5.71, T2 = 4.096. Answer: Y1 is 1.6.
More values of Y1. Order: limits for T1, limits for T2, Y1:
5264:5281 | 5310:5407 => 0.3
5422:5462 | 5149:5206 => 2.8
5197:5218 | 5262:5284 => 0.8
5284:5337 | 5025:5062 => 1.7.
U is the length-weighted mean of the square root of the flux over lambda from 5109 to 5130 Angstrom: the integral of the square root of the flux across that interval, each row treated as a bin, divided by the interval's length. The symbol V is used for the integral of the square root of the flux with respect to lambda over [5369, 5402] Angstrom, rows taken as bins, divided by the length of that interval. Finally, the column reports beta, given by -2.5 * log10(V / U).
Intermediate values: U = 2.26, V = 2.39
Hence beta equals -0.063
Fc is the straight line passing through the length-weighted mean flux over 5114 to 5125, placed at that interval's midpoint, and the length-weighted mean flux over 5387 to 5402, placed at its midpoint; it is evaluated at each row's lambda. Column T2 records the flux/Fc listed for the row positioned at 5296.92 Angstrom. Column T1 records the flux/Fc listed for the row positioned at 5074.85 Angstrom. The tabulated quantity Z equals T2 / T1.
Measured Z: 1.11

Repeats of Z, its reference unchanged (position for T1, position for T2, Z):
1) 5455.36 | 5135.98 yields 0.94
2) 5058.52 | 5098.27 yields 0.96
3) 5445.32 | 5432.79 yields 0.95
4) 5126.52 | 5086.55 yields 0.86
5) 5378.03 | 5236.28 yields 1.07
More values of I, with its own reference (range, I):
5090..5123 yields 0.41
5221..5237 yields 0.41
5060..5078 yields 0.57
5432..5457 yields 0.23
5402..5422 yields 0.34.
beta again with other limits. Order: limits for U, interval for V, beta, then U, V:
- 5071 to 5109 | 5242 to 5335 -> -0.077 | 2.19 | 2.35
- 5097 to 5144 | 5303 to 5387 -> -0.089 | 2.22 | 2.41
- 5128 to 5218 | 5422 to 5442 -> -0.101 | 2.18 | 2.40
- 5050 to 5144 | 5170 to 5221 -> 0.019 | 2.23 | 2.19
